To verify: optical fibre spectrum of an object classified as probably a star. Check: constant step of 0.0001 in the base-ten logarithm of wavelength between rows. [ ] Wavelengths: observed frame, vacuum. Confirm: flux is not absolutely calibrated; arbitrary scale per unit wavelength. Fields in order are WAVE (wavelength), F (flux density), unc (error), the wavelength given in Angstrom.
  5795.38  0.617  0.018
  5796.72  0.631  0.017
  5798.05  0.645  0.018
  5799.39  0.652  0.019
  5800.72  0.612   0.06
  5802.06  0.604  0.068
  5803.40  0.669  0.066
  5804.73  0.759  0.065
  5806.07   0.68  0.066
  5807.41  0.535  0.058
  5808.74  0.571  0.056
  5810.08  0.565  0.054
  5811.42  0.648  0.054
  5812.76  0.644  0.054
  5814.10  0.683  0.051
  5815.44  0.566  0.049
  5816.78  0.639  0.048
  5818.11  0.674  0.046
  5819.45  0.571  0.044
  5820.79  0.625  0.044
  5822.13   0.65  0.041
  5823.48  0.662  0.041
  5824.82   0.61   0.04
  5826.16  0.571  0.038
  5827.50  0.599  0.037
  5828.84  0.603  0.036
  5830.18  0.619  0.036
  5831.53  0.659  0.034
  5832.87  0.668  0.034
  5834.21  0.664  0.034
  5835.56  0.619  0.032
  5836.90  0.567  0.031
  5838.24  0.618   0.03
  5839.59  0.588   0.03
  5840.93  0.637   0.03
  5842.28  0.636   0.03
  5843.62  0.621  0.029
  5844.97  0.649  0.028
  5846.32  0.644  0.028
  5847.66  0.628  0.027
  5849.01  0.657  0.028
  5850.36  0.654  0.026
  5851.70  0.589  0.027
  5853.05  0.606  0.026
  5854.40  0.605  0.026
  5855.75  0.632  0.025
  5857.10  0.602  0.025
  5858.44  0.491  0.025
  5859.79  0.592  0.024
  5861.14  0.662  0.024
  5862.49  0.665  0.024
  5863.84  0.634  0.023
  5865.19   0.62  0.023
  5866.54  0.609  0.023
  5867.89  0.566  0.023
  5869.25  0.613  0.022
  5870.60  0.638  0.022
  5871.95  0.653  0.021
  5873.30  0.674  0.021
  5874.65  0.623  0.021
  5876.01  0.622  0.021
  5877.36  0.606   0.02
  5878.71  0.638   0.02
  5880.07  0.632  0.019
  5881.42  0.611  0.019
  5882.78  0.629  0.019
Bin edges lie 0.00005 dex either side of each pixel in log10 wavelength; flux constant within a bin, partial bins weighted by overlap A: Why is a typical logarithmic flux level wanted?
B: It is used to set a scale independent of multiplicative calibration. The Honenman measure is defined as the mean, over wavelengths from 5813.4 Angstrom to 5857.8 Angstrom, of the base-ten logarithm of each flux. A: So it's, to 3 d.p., -0.205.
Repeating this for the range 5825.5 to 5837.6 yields -0.209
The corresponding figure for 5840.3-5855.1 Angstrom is -0.201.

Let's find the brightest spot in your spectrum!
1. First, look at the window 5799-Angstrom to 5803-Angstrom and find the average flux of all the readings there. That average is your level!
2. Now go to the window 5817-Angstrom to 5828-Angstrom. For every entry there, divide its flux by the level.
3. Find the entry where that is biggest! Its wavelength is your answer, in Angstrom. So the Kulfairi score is 5818.11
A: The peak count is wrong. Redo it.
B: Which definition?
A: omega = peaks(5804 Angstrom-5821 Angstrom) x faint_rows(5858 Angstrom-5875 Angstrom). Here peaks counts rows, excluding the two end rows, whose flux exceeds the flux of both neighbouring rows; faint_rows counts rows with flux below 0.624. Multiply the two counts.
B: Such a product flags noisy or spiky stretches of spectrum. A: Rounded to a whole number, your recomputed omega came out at 28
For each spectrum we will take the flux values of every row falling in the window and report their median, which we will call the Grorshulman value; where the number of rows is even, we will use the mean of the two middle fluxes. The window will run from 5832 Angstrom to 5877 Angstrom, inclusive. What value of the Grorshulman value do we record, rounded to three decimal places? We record 0.623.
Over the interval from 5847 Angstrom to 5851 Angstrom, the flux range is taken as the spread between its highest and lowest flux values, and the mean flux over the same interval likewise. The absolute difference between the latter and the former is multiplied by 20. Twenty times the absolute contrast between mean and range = 12.3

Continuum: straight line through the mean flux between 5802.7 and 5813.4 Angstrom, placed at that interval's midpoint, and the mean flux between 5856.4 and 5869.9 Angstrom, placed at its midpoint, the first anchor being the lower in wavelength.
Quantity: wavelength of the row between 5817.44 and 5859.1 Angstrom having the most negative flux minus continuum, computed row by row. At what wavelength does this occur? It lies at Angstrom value 5858.44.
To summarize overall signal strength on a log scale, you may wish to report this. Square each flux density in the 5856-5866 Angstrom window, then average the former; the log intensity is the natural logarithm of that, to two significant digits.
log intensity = -0.98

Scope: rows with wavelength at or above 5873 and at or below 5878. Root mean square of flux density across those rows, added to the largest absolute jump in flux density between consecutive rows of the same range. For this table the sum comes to 0.68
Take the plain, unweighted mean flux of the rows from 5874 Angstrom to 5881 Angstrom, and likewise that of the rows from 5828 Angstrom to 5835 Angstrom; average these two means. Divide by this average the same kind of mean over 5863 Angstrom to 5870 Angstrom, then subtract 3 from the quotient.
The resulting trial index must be -2.04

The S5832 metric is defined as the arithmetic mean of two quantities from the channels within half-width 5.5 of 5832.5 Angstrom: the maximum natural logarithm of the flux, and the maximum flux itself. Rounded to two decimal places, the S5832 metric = 0.13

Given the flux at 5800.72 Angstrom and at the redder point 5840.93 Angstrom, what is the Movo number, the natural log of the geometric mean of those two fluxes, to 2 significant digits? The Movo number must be -0.47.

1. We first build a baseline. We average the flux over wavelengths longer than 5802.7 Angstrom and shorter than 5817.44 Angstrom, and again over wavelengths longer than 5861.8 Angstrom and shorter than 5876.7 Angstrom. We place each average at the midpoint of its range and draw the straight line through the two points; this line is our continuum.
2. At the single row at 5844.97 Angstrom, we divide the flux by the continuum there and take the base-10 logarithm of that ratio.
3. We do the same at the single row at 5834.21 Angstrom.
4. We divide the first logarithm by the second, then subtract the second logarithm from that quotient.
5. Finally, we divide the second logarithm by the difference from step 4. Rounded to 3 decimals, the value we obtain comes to 0.040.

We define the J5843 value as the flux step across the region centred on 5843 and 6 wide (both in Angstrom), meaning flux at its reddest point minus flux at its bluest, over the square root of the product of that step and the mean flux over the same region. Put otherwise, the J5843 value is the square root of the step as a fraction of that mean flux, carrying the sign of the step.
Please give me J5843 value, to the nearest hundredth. 0.14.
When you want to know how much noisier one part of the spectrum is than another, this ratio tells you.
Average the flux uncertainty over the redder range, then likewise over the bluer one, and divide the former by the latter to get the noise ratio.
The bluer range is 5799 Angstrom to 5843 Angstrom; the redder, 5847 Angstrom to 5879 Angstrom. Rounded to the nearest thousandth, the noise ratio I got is 0.535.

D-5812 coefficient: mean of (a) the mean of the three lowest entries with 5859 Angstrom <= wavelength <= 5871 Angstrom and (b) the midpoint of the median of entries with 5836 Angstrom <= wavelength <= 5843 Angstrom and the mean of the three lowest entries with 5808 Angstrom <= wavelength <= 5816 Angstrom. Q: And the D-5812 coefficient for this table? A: 0.5908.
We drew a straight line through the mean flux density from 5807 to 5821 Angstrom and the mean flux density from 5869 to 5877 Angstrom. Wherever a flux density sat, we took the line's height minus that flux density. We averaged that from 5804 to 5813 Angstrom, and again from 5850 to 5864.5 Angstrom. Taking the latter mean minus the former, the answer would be 0.038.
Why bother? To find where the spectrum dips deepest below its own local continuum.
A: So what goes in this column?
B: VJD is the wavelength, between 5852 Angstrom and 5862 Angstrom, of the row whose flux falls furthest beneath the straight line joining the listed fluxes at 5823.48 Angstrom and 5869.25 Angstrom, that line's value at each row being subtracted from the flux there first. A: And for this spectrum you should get 5858.44 Angstrom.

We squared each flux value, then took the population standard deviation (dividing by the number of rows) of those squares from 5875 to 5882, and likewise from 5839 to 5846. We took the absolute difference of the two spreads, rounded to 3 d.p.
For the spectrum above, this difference 0.011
